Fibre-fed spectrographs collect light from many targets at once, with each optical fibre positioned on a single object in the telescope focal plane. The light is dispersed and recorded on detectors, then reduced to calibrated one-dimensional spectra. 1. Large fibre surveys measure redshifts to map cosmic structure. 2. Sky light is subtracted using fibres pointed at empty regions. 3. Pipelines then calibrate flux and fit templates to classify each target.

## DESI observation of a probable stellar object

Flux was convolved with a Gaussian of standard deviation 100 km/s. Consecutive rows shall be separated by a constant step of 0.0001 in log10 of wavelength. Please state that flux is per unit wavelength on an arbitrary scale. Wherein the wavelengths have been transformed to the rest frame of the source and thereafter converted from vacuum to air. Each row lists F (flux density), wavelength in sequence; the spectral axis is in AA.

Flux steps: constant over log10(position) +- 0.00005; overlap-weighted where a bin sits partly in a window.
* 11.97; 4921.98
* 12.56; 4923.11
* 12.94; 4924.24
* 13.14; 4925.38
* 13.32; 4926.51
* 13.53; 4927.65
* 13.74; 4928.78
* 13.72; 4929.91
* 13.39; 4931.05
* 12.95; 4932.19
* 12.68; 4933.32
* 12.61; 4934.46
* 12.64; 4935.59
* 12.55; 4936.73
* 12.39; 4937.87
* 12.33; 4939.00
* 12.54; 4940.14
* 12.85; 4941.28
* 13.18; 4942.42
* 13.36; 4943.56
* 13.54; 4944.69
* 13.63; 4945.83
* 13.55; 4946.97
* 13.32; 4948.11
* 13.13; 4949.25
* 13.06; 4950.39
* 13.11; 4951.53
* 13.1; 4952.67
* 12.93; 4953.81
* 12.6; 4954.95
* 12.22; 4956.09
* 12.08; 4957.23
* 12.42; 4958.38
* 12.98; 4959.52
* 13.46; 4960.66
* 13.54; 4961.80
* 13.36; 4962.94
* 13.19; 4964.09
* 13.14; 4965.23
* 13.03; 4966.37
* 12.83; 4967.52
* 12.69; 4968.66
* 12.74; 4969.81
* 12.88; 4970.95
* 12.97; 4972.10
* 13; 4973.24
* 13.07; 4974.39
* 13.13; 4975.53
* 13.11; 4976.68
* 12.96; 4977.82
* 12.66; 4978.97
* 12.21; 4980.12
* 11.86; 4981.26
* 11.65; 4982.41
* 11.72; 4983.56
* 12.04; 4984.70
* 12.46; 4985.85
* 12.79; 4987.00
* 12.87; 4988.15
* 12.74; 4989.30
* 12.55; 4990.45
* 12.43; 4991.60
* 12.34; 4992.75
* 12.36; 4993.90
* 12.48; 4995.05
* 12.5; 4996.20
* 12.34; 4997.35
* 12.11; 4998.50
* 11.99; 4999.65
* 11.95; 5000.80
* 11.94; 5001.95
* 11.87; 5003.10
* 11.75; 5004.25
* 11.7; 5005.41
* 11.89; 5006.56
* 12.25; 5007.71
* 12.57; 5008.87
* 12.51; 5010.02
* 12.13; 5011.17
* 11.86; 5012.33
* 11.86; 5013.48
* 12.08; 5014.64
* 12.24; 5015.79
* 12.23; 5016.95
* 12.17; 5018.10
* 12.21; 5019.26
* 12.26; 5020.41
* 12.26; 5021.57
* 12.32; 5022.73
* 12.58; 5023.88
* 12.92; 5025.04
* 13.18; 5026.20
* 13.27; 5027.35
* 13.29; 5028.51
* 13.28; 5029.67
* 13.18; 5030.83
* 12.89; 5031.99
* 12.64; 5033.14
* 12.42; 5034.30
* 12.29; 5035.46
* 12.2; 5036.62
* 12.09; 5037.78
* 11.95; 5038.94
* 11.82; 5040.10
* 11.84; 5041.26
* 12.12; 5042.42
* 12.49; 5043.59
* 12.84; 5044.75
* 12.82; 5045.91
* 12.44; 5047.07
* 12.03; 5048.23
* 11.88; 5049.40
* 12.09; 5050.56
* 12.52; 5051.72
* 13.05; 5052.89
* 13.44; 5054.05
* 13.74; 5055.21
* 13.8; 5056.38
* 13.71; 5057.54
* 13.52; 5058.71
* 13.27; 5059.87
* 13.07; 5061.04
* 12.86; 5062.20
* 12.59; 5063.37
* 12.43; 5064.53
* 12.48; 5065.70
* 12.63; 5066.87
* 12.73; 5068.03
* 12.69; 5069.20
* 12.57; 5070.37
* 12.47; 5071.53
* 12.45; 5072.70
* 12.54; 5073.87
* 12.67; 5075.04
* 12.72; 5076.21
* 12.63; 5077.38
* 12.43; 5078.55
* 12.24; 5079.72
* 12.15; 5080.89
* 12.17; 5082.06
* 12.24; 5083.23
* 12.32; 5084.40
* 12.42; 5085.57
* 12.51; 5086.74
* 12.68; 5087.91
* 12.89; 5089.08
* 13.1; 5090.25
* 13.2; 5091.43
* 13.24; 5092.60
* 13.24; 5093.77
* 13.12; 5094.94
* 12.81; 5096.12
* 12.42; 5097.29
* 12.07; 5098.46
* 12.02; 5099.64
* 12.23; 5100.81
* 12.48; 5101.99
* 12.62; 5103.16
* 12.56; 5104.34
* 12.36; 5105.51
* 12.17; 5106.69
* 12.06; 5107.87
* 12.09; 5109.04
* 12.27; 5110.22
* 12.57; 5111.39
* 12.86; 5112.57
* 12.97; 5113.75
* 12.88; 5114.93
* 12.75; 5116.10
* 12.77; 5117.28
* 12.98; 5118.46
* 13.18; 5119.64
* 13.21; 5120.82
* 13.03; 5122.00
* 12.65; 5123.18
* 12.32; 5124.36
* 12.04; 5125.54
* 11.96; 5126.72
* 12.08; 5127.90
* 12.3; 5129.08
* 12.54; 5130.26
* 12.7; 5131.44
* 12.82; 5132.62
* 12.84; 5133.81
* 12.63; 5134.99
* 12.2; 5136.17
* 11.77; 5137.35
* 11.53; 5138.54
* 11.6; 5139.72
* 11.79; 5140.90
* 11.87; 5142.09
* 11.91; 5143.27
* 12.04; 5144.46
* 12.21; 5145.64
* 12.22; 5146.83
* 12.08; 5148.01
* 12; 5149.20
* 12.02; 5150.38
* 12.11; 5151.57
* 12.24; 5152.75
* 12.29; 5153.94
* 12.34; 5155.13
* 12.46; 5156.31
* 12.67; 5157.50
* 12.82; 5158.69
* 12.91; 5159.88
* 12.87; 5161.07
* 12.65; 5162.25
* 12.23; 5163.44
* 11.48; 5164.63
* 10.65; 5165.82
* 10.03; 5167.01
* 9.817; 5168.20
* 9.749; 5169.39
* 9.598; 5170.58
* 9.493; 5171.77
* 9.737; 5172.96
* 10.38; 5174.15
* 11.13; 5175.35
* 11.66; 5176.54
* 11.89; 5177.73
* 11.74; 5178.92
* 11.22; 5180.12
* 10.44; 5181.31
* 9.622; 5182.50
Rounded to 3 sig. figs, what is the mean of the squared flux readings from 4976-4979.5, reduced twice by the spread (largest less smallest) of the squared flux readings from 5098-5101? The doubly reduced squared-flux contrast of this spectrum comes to 157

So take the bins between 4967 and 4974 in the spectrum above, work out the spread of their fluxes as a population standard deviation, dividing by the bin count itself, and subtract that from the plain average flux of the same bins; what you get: 12.7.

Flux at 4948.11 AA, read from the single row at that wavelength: 13.32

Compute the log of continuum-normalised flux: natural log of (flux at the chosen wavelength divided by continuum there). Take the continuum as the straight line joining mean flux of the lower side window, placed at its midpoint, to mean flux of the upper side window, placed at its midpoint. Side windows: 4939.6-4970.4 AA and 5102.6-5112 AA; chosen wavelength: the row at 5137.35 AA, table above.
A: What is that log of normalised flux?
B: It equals -0.04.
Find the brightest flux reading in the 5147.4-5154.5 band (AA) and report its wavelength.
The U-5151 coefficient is 5153.94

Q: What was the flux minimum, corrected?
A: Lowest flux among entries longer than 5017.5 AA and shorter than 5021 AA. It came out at 12.17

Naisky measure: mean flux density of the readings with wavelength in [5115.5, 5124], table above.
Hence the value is 12.9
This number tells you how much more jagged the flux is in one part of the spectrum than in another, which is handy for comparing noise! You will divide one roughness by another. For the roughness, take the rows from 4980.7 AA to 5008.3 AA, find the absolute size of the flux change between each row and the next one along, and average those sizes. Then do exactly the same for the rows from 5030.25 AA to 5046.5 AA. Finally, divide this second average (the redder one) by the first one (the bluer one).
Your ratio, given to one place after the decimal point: 1.2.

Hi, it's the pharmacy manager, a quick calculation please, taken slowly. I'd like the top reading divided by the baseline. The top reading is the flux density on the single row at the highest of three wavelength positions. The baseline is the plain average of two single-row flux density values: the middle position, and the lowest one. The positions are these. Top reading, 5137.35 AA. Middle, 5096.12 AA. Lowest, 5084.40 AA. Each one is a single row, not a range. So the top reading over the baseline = 0.937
